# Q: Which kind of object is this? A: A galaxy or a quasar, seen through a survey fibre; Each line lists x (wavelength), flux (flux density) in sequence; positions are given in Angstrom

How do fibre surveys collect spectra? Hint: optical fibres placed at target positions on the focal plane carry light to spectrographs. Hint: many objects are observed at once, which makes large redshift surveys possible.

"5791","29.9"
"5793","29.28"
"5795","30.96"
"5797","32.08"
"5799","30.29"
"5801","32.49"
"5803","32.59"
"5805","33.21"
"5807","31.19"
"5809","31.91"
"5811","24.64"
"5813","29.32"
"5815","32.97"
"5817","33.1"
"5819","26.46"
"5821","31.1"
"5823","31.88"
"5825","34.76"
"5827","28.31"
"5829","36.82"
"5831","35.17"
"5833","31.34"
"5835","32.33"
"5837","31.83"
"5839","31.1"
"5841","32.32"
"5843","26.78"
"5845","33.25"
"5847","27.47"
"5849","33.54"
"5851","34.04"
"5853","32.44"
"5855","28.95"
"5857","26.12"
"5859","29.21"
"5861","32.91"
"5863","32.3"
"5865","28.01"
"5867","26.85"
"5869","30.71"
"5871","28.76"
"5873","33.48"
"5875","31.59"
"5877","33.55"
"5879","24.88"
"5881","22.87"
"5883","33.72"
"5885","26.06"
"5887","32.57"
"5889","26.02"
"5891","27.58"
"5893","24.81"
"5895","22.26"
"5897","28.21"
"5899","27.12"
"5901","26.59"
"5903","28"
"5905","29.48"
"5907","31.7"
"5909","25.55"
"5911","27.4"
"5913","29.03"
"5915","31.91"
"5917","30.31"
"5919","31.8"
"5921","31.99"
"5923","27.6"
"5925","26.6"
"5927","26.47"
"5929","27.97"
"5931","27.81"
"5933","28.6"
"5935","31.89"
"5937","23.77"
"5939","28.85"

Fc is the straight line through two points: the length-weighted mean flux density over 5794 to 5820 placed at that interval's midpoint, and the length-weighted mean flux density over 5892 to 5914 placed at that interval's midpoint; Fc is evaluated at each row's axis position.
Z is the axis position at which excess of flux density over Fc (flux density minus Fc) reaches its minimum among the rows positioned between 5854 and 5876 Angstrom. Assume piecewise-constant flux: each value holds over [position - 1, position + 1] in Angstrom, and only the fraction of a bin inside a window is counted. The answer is 5857 Angstrom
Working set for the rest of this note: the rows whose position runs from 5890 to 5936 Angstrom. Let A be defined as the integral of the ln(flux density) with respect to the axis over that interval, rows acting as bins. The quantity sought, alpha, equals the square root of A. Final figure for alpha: 12.39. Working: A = 154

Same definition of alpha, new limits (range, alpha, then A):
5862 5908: 12.41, 154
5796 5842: 12.60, 159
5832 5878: 12.55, 158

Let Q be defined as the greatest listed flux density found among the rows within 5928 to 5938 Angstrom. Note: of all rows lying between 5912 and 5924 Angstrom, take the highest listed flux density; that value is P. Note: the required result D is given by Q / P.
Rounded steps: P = 31.99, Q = 31.89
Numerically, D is 1.00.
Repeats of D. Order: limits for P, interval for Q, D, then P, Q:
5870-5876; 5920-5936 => 0.96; 33.48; 31.99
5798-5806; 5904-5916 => 0.96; 33.21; 31.91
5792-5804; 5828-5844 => 1.13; 32.59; 36.82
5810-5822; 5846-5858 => 1.03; 33.1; 34.04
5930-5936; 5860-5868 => 1.03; 31.89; 32.91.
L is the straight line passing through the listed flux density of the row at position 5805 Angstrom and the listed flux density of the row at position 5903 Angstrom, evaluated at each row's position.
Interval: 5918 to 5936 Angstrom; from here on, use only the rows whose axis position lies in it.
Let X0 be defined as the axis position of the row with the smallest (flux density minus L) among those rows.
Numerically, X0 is 5927 Angstrom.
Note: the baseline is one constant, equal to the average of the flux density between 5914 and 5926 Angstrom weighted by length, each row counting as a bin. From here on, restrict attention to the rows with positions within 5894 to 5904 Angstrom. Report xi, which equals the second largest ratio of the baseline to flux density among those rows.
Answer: 1.13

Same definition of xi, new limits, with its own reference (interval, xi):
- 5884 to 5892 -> 1.15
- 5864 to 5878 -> 1.07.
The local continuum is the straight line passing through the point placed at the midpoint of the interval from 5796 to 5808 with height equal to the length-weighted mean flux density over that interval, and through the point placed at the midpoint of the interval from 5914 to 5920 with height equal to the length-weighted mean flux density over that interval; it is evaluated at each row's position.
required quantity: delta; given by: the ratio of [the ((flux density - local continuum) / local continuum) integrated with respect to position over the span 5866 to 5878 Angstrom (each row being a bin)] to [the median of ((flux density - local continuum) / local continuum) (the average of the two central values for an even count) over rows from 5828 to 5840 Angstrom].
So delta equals -32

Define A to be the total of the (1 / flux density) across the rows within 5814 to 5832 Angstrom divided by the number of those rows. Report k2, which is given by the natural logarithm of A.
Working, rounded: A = 0.0313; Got -3.46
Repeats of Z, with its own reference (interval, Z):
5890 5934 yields 5895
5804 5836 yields 5811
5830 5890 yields 5881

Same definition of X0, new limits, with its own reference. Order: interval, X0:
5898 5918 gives 5909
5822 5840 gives 5827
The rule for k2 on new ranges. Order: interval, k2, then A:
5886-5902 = -3.28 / 0.0376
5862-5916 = -3.34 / 0.0355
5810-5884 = -3.41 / 0.0330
